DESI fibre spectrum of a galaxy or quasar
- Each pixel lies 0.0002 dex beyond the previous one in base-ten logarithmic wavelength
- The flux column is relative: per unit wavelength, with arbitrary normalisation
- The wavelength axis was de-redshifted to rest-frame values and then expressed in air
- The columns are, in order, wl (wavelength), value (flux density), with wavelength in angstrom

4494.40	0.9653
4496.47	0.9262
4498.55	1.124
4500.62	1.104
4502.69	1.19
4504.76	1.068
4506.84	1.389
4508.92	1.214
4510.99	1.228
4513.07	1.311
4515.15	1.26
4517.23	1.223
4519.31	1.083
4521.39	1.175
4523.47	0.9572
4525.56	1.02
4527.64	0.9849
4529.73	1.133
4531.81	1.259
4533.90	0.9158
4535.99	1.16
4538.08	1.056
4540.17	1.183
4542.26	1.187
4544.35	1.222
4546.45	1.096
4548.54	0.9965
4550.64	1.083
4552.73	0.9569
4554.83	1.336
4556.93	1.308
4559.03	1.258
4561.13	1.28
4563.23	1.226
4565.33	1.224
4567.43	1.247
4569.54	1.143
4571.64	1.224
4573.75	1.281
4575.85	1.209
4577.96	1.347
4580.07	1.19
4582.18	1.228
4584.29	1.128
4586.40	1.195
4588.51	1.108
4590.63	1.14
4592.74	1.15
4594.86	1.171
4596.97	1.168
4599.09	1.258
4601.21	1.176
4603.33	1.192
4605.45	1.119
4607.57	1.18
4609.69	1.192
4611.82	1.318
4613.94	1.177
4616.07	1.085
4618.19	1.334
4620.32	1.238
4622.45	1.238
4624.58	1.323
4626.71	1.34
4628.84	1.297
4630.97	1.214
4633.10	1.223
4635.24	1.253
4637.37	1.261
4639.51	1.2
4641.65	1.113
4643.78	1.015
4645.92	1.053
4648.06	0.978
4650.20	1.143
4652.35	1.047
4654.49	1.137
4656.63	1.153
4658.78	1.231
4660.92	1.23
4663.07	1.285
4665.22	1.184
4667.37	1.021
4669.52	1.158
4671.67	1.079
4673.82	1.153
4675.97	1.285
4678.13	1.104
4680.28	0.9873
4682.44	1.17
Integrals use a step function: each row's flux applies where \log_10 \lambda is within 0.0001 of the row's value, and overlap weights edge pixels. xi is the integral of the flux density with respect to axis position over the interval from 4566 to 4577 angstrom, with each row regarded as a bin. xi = 13.4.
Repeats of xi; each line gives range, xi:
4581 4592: 12.8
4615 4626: 13.7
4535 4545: 11.6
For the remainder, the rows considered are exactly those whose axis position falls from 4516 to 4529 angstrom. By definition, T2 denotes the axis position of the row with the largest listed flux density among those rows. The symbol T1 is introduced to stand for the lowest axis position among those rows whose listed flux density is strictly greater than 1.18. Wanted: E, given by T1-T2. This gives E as 0.0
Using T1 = 4517.23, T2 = 4517.23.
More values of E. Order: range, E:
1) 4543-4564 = -10.5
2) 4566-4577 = -6.3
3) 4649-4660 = 0.0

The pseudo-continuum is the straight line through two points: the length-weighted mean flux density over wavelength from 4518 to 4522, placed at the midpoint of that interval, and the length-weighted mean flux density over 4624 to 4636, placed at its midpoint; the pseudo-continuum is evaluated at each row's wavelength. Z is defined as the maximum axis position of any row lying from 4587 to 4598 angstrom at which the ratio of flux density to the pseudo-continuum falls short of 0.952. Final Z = 4596.97 angstrom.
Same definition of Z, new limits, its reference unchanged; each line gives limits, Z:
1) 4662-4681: 4680.28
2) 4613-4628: 4616.07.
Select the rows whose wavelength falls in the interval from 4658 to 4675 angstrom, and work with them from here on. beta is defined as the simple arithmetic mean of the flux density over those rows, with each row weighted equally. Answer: 1.17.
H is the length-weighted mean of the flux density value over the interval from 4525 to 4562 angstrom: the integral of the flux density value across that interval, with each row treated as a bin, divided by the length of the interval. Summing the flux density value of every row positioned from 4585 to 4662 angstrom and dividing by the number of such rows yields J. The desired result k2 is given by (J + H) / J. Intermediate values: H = 1.14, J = 1.18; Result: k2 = 1.96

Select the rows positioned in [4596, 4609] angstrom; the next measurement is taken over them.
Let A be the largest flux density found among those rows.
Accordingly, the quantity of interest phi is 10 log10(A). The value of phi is 1.00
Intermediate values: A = 1.258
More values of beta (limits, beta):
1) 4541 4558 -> 1.15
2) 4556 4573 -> 1.24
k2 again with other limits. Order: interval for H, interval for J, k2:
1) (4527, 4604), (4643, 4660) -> 2.07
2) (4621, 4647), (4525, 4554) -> 2.11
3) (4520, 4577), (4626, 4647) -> 1.96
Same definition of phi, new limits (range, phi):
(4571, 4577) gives 1.08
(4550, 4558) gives 1.26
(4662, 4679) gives 1.09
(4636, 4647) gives 1.01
